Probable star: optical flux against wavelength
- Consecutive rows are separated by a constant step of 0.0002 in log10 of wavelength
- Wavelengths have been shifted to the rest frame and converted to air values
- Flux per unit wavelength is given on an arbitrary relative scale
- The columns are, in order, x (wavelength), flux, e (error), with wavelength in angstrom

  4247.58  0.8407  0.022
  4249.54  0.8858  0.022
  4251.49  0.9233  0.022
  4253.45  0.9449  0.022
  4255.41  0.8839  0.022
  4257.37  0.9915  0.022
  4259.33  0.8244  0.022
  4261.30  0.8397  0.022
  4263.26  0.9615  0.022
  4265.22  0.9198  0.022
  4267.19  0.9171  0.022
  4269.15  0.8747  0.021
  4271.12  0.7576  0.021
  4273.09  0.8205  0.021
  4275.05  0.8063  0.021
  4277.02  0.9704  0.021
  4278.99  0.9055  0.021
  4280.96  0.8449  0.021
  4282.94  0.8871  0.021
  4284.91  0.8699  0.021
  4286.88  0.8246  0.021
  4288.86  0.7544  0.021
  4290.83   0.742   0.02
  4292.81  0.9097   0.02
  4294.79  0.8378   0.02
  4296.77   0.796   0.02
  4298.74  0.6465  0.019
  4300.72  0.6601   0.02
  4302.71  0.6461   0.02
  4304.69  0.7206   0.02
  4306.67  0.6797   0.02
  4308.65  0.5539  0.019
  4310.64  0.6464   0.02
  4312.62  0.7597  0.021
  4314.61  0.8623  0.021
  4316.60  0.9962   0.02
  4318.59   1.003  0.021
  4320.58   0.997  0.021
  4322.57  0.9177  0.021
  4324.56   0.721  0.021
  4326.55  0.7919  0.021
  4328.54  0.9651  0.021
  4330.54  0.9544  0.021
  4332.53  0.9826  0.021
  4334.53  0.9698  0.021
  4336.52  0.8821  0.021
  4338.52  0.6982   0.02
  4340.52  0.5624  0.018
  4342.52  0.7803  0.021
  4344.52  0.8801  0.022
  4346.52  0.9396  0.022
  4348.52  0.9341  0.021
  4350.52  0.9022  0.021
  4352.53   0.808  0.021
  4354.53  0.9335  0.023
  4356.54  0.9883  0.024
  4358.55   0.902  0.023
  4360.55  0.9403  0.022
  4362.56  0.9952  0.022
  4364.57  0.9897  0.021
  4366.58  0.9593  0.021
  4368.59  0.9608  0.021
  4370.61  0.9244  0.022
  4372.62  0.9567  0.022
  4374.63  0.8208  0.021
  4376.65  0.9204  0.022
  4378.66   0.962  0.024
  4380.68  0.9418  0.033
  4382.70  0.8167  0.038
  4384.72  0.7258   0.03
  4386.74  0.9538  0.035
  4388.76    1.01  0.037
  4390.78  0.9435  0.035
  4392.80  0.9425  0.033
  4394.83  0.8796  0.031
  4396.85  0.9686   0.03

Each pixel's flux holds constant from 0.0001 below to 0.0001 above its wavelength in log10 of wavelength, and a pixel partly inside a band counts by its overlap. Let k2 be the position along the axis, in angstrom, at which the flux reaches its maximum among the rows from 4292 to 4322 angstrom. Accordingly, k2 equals 4318.59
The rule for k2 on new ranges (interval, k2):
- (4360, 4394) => 4388.76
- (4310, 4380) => 4318.59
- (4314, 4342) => 4318.59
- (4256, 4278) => 4257.37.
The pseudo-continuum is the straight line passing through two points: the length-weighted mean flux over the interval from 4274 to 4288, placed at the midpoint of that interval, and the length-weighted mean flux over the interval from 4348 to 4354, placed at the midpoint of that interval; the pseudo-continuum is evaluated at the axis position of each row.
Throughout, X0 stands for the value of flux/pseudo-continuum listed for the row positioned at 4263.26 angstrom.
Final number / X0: 1.11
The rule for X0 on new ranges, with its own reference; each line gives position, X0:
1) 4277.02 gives 1.11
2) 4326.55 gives 0.90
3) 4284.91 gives 1.00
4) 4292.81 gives 1.04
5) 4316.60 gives 1.14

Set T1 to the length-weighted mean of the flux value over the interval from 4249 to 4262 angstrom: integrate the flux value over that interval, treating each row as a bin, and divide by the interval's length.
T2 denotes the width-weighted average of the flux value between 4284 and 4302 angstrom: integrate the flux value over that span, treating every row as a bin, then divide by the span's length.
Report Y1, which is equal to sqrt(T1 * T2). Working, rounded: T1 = 0.90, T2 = 0.78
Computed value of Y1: 0.84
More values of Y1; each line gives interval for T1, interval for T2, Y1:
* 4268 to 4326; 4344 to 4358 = 0.86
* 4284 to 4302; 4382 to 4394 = 0.84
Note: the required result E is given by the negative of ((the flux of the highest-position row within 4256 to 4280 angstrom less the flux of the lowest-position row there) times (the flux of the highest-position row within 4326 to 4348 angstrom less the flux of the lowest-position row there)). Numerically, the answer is 0.013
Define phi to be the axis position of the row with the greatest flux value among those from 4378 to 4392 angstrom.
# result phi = 4388.76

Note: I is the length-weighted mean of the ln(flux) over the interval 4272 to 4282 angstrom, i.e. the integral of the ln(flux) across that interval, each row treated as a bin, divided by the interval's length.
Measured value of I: -0.14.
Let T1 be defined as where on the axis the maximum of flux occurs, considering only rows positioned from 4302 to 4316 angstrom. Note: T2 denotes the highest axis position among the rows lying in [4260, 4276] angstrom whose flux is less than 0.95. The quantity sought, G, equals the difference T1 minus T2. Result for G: 39.6 angstrom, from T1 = 4314.61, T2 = 4275.05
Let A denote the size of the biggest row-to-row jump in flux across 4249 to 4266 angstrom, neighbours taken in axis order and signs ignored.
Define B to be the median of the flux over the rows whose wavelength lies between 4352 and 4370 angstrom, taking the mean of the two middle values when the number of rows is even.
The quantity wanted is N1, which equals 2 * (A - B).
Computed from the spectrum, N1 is -1.58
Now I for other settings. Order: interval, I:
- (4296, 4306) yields -0.37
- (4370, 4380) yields -0.09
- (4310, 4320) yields -0.16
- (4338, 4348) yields -0.26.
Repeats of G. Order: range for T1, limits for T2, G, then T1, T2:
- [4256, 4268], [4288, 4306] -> -47.3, 4257.37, 4304.69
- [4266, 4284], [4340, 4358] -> -77.5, 4277.02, 4354.53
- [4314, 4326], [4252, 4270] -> 49.4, 4318.59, 4269.15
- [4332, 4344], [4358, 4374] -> -38.1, 4332.53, 4370.61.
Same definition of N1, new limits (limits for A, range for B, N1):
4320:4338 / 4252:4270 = -1.44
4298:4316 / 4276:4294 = -1.49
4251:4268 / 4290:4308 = -1.11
